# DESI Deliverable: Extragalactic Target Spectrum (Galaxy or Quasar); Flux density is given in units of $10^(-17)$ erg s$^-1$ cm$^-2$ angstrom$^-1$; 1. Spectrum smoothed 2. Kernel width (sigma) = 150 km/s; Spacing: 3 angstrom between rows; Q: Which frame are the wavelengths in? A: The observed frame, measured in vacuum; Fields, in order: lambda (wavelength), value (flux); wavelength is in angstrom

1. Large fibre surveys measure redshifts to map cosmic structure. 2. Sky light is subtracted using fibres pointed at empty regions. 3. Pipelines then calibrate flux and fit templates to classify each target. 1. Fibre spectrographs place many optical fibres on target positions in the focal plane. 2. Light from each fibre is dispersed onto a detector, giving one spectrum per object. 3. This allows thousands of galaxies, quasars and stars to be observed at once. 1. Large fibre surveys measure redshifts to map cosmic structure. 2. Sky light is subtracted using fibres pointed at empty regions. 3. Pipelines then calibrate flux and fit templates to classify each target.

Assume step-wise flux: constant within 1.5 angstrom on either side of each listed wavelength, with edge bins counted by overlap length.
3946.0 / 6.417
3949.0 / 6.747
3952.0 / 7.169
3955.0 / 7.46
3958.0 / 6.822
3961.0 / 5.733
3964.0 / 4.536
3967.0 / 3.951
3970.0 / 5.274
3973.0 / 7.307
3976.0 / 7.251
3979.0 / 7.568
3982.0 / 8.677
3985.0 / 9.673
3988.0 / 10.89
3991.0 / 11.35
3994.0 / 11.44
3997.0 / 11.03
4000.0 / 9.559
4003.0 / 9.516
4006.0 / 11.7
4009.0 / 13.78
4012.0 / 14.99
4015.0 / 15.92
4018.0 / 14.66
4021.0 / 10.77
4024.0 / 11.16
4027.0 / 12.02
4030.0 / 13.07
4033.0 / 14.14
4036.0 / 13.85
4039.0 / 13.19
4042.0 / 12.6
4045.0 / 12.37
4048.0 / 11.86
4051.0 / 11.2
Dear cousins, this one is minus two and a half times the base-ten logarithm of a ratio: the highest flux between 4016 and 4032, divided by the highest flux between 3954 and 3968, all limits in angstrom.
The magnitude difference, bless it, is -0.7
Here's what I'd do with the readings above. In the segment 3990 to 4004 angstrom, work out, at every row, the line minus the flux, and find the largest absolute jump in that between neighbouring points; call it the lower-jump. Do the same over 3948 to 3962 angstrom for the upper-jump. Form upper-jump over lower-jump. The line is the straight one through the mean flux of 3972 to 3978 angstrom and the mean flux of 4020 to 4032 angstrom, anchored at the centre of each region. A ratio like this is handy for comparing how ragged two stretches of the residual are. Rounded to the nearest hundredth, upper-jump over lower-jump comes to 0.78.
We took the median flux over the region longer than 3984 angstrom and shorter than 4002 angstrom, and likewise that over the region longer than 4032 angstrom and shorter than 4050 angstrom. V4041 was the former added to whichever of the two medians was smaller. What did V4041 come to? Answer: 21.9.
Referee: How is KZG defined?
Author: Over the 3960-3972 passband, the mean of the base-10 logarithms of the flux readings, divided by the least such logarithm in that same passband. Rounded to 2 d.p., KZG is 1.15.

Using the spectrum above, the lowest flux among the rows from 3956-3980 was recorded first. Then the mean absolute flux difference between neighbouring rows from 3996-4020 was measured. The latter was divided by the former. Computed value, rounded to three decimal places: 0.332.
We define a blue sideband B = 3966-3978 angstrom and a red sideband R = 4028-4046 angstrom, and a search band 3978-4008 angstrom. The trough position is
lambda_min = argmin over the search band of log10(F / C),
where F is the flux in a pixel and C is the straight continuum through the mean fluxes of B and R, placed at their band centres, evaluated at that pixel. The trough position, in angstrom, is 4003.0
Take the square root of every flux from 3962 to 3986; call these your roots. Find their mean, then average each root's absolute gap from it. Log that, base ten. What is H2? -0.48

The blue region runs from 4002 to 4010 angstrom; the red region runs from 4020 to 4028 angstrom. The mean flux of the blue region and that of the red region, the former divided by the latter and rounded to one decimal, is 1.0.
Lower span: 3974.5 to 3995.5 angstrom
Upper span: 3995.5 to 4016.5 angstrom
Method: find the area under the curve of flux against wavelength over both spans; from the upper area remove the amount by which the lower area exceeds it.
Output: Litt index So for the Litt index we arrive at 318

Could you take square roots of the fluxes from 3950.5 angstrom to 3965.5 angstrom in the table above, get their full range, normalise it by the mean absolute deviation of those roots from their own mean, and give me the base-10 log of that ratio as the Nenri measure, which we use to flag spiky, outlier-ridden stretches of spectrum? 0.484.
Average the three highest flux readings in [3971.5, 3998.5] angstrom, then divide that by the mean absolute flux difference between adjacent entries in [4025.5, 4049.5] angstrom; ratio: 18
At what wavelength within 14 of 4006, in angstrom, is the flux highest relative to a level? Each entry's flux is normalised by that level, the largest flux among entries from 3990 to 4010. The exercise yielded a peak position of 4015.0 angstrom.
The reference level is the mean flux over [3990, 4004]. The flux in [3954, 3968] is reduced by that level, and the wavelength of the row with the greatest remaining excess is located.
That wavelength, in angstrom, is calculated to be 3955.0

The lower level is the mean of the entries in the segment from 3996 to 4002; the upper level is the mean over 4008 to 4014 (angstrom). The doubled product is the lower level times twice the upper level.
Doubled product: 296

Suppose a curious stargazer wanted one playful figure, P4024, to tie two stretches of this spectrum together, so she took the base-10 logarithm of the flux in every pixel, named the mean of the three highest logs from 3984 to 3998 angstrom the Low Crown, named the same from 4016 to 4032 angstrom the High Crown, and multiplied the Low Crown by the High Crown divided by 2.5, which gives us 0.47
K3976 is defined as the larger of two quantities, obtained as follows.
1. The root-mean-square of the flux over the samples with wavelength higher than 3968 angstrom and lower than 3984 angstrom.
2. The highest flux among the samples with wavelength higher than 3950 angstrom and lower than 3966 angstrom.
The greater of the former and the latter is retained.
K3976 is 7.5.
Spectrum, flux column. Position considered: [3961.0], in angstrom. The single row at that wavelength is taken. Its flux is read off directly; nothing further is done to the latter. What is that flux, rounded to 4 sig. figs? 5.733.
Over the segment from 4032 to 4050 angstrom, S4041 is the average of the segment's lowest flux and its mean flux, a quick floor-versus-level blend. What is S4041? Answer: 12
